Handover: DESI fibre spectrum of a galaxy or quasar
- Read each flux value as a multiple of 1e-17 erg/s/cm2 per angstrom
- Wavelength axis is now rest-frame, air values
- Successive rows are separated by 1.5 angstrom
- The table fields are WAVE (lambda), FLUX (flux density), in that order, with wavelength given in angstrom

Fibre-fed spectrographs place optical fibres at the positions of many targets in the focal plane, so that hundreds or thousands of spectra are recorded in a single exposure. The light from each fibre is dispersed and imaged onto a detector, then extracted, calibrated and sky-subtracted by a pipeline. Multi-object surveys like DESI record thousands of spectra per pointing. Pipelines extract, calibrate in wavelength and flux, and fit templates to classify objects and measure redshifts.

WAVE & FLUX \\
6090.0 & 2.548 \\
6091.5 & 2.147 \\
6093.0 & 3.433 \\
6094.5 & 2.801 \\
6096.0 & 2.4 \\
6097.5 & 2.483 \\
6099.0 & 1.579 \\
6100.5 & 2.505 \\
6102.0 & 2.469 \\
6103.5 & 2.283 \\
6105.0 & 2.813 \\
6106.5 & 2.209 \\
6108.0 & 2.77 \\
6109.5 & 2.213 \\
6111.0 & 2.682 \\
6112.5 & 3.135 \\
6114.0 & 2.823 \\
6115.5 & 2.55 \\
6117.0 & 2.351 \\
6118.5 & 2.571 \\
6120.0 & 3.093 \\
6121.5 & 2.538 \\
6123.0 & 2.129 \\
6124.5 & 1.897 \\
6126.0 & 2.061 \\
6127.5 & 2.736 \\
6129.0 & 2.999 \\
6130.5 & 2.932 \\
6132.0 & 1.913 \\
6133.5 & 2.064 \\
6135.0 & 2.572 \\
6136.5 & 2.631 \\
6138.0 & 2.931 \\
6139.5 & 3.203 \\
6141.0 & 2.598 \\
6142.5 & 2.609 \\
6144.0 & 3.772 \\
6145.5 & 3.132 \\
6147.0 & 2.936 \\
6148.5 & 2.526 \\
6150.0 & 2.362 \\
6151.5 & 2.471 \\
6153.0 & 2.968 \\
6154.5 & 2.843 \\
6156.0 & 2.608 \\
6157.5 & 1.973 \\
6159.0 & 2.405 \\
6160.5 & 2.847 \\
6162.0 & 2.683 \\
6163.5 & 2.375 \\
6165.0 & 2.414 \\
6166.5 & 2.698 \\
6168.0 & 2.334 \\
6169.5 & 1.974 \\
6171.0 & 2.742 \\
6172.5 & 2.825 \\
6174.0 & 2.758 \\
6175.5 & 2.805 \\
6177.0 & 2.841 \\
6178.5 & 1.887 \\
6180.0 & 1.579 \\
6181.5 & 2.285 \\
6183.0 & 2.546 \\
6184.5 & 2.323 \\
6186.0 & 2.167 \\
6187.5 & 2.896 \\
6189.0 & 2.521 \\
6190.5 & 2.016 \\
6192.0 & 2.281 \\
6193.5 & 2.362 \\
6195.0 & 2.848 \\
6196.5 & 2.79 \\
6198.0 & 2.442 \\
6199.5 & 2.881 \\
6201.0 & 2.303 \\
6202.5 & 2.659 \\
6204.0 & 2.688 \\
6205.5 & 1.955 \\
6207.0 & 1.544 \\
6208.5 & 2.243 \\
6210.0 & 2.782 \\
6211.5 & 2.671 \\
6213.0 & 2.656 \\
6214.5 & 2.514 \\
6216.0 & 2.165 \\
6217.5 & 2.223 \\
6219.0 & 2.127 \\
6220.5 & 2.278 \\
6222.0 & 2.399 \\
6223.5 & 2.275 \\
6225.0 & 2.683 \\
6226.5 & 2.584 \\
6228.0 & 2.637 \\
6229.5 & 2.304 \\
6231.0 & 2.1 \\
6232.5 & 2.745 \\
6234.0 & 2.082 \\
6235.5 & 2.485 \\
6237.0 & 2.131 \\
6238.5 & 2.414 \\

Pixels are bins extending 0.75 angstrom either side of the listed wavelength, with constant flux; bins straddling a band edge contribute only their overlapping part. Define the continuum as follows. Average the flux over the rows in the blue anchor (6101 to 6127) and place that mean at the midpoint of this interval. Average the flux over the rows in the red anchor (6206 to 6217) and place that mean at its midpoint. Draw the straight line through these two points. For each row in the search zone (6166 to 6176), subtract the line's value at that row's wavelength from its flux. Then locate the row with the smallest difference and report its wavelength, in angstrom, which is 6169.5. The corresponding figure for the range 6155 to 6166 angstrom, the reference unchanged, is 6157.5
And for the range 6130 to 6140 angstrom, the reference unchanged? 6132.0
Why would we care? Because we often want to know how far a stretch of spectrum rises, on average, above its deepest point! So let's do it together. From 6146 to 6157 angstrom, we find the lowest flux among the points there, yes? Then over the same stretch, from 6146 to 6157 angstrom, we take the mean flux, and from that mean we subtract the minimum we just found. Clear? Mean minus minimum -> 0.31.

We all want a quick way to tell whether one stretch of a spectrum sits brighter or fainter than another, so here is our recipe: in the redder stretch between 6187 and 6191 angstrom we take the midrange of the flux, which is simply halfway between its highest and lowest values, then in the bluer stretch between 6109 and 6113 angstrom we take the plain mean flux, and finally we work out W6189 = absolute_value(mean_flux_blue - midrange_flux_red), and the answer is 0.22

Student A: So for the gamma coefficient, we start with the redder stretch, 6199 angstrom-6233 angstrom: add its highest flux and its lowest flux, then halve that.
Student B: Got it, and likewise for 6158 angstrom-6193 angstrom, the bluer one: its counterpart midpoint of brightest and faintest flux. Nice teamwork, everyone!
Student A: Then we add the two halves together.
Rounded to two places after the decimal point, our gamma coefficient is 4.45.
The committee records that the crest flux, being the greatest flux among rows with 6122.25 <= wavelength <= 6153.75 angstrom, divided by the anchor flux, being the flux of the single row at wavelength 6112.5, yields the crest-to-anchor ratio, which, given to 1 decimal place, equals 1.2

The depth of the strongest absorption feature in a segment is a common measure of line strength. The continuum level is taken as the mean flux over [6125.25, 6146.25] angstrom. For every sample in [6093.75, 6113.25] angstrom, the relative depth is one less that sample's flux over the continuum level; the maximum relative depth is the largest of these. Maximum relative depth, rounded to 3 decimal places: 0.421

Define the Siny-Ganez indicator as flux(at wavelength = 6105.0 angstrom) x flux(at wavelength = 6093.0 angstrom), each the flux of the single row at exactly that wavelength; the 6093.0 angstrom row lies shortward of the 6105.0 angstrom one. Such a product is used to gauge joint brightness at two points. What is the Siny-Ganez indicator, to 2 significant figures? 9.7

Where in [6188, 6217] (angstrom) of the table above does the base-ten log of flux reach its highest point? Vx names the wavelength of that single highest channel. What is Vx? 6199.5 angstrom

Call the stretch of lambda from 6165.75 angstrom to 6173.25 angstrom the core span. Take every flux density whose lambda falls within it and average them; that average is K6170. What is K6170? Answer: 2.51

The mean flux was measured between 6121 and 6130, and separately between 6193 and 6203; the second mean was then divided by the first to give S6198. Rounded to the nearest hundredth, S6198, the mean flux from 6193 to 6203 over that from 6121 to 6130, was 1.09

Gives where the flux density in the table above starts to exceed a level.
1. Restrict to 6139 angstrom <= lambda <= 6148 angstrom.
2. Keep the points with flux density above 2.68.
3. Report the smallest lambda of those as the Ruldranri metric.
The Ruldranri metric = 6139.5 angstrom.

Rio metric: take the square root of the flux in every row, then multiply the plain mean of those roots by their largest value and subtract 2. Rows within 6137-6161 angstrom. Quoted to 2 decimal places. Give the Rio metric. 1.22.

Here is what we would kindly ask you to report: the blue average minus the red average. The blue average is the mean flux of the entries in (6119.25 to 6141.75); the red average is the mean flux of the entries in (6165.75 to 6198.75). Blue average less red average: 0.10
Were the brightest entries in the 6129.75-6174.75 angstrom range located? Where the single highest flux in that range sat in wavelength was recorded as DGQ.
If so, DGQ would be 6144.0 angstrom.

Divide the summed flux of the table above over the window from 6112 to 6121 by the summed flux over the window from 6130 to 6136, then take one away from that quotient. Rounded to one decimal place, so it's 0.7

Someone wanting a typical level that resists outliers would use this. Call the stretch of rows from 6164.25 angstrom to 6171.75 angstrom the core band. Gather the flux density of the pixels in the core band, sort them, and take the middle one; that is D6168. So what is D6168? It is 2.41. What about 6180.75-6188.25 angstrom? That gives 2.32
